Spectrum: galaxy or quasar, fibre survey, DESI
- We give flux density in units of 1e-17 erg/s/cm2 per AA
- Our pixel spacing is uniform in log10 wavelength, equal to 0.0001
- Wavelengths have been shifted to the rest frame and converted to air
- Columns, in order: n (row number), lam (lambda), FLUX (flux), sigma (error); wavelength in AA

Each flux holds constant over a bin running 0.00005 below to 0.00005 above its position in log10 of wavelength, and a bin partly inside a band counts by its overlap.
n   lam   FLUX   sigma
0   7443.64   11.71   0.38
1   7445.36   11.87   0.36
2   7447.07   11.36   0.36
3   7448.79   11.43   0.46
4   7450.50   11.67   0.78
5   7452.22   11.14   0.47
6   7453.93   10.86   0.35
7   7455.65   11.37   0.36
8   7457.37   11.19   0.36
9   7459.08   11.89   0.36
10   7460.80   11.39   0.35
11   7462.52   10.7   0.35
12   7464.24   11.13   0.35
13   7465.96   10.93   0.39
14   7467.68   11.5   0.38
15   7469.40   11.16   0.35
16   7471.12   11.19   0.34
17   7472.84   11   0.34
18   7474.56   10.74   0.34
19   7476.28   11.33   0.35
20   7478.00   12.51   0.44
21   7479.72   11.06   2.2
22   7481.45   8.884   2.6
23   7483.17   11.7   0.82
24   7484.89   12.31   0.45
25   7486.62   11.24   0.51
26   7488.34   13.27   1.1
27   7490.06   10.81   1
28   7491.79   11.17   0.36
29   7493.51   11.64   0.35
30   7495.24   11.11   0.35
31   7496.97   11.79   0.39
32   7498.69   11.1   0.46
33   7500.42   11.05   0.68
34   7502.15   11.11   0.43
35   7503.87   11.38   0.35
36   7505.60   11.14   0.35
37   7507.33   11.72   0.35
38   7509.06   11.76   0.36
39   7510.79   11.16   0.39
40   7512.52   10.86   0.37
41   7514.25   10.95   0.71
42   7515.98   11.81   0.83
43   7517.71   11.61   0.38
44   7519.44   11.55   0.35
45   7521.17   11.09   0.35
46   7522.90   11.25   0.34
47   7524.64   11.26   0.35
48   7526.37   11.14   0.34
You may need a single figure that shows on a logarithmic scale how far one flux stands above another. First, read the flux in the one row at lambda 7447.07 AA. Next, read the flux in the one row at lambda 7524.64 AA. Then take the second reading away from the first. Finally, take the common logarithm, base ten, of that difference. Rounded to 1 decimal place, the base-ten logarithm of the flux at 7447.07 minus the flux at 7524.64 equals -1.0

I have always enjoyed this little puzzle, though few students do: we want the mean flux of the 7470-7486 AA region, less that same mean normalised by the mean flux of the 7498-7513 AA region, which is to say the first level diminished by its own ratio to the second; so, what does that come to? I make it 10.2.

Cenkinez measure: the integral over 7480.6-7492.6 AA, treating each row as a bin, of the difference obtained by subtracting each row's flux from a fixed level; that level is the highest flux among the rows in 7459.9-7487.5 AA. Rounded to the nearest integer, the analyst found 14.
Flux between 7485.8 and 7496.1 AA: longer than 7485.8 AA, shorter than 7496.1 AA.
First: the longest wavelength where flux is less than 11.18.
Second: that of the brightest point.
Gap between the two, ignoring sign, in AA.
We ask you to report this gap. 6.9 AA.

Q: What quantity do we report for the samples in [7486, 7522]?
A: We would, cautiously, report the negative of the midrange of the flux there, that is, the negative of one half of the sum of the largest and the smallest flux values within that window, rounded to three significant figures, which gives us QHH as -12.0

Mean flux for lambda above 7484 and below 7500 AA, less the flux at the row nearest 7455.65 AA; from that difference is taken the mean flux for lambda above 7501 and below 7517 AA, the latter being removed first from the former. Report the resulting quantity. -11.1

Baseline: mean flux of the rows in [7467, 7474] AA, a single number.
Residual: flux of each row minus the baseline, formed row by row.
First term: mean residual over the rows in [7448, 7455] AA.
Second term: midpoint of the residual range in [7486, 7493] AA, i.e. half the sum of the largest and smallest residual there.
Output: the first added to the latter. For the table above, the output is 0.9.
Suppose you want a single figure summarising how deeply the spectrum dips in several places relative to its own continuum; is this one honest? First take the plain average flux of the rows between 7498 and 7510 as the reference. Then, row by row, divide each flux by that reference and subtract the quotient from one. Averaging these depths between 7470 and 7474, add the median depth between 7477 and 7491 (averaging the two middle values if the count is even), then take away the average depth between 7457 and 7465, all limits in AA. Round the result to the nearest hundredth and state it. 0.00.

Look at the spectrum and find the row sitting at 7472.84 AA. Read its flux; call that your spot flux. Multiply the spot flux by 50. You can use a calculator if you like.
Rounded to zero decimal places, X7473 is 550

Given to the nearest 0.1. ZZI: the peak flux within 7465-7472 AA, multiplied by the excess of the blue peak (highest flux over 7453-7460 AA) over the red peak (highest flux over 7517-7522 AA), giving 3.2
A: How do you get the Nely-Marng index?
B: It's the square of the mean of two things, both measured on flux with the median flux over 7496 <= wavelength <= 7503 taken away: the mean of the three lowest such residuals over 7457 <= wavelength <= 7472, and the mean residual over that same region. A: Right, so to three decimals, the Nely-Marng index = 0.001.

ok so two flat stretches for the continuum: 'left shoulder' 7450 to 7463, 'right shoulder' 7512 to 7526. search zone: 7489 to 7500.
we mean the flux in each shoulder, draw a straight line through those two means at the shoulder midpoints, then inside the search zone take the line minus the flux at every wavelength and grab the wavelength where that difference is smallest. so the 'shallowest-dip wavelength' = 7496.97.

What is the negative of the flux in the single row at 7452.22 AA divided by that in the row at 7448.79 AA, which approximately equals -0.97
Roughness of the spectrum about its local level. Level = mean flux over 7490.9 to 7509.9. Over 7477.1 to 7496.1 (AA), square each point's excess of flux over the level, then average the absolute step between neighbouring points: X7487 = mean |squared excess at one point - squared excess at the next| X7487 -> 2.2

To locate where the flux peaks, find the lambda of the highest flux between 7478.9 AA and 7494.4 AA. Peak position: 7488.34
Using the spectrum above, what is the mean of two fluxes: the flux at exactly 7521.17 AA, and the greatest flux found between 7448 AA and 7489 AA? 12.18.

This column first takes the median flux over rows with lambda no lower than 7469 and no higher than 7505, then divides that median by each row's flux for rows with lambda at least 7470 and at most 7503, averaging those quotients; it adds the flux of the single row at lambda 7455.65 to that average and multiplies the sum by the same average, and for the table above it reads 12.3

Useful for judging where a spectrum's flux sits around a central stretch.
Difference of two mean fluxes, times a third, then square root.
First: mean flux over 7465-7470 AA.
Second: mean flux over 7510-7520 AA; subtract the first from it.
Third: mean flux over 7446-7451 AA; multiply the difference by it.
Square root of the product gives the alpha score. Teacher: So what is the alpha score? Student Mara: 1.21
